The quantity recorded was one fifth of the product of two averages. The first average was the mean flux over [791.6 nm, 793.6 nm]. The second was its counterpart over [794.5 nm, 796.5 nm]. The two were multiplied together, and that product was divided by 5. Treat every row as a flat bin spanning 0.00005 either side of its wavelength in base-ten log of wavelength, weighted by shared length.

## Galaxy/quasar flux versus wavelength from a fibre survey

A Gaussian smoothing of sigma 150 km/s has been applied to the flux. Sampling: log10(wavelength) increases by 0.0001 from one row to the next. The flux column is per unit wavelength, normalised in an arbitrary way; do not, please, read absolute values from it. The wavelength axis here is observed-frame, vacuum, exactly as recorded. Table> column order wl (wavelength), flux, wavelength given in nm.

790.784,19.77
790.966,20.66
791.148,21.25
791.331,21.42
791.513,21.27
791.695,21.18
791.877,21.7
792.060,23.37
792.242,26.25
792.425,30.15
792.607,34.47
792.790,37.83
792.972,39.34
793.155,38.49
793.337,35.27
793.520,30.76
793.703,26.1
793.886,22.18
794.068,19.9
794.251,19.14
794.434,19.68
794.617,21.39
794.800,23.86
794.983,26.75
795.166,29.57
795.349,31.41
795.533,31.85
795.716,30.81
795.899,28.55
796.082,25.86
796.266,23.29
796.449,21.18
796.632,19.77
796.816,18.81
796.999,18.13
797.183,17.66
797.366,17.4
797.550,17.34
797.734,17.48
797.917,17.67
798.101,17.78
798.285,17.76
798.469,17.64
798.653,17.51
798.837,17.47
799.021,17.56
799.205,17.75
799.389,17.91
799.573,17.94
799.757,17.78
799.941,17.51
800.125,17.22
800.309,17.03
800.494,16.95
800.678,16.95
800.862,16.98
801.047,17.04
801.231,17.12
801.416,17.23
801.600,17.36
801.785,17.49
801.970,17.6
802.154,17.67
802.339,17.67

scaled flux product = 165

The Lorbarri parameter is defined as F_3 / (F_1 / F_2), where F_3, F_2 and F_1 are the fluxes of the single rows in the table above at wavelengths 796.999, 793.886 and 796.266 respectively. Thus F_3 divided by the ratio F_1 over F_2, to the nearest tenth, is 17.3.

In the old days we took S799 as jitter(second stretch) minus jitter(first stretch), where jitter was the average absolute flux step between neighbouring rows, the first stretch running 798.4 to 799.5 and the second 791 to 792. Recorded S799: 0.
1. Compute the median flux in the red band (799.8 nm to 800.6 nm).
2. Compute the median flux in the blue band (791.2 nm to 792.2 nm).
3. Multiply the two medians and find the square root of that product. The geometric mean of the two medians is 19.2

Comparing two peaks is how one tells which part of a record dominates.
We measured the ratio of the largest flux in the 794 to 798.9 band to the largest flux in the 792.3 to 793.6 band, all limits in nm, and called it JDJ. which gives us 0.81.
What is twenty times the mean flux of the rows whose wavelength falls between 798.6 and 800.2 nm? 353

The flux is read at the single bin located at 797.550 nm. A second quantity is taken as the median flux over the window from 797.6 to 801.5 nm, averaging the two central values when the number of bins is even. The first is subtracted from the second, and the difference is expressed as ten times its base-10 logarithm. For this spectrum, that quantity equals -8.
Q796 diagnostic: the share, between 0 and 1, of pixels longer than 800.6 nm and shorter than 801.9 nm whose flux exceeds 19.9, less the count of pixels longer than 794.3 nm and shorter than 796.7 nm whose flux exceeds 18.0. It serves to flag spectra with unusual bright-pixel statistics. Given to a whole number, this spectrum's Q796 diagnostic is -13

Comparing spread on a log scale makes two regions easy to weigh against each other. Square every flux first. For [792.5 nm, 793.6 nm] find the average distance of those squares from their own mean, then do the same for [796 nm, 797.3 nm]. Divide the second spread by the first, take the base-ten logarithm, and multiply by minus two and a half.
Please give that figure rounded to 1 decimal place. 0.6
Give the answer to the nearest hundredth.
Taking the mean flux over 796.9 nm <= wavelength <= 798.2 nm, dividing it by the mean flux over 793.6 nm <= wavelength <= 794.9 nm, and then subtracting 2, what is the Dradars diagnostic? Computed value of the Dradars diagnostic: -1.19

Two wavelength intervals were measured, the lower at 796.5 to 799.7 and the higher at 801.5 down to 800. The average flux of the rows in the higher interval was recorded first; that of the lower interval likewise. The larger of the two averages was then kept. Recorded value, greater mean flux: 18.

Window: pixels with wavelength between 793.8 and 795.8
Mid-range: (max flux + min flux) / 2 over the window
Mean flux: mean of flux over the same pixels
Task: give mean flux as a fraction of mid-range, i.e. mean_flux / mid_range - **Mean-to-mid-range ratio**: 0.99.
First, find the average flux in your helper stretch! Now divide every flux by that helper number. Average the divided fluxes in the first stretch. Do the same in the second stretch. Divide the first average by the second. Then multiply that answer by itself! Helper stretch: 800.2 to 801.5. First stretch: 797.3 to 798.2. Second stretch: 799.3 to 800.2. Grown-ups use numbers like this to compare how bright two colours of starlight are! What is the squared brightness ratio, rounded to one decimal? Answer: 1.0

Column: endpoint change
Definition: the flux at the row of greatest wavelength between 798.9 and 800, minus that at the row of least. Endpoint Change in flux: 0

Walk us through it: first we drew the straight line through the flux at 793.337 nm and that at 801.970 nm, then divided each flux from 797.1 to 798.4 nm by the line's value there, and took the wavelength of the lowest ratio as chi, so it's 797.366 nm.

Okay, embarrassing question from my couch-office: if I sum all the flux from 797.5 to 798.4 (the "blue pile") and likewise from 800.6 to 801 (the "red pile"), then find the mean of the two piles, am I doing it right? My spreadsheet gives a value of 61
